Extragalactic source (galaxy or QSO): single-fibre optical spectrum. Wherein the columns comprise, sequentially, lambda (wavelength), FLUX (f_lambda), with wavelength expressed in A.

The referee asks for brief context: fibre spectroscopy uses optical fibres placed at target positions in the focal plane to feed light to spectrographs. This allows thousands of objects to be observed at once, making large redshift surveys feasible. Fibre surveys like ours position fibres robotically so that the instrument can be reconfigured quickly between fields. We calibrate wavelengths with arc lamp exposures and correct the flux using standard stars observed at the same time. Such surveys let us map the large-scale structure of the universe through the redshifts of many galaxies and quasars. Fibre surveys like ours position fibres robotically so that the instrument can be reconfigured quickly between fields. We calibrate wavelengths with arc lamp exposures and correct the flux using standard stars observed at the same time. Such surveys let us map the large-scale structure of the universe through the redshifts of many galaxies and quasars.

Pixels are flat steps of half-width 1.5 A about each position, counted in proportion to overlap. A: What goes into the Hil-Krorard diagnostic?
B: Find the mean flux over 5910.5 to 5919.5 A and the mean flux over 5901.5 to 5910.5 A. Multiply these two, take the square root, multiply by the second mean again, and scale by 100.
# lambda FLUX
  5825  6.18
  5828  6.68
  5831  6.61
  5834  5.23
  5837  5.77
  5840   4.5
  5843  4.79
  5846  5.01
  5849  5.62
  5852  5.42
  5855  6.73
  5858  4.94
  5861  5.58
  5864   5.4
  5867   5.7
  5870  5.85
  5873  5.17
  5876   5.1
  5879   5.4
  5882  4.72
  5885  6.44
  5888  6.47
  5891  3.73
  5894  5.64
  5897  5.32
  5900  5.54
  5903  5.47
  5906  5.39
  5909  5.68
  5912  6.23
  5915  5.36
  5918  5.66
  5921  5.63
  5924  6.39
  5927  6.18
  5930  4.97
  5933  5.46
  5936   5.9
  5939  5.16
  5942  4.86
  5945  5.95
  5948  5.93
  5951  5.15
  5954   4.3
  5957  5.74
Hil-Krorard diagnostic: 3104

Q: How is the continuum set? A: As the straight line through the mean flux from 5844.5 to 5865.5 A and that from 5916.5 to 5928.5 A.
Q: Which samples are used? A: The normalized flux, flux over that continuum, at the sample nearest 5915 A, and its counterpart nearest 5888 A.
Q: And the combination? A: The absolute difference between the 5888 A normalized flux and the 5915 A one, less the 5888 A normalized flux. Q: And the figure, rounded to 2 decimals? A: -0.91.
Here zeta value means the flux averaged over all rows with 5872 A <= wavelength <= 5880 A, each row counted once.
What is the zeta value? 5.2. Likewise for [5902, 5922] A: 5.6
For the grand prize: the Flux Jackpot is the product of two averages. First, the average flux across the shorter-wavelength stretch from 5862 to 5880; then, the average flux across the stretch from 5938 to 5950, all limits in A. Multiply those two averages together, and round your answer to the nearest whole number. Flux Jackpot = 30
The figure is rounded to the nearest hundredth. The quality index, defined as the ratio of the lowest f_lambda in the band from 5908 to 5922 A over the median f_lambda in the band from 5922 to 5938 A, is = 0.91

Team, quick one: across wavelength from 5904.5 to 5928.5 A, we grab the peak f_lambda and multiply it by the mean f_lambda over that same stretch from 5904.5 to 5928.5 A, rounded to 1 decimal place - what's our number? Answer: 37.2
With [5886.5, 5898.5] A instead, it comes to 34.2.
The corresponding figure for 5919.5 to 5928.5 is 38.8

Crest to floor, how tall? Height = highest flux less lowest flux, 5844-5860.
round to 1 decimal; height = 1.8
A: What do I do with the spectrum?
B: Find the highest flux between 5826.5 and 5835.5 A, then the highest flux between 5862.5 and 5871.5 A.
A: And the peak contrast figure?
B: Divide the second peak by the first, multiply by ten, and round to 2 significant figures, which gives 8.8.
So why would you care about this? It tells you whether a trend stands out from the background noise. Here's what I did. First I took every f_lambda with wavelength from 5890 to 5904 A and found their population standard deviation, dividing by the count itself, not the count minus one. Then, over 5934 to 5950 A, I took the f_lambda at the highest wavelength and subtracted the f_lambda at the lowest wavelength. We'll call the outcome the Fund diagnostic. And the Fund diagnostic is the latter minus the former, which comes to -0.7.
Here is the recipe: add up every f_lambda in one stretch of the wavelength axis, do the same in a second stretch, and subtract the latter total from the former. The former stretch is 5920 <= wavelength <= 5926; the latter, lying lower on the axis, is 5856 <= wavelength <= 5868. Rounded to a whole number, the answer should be -10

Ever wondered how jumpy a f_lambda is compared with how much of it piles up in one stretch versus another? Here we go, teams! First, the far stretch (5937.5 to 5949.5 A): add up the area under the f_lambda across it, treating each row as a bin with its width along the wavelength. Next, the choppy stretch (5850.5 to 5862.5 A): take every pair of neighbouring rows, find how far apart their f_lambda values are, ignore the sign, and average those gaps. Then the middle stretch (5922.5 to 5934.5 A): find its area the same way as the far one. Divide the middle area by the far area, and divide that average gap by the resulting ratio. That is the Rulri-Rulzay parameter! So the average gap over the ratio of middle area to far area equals 1.2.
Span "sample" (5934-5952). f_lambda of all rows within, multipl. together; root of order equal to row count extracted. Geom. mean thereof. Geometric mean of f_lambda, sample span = 5.5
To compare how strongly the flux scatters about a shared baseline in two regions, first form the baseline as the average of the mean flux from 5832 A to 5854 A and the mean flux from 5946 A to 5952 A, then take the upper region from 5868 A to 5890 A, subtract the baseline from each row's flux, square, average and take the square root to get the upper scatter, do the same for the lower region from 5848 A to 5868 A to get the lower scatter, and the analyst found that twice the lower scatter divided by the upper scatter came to 1.7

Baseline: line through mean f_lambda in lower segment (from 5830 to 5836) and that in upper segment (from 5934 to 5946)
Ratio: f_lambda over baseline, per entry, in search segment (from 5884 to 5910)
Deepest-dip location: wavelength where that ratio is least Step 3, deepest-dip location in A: 5891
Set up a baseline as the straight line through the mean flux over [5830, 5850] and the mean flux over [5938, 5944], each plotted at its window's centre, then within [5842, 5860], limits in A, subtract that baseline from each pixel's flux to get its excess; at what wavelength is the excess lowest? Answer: 5843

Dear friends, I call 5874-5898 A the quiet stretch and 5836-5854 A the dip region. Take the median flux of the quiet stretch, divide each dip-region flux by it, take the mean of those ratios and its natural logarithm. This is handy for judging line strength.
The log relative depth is -0.03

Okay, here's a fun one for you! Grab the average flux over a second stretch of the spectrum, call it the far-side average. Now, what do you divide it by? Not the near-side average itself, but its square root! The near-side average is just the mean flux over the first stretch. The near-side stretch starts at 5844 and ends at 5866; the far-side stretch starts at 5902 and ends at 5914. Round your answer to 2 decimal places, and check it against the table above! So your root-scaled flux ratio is 2.42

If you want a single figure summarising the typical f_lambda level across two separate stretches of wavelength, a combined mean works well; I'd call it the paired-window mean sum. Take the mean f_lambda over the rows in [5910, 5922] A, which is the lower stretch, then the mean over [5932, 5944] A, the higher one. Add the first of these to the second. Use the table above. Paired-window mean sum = 11.1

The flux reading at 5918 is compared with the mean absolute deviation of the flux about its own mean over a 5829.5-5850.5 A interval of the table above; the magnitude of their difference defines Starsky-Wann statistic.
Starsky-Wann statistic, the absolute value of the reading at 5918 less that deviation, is 5.11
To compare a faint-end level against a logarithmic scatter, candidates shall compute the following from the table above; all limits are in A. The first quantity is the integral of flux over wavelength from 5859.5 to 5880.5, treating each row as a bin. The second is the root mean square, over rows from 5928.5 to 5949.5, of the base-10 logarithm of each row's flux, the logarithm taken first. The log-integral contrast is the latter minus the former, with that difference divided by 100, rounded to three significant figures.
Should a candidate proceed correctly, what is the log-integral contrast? -1.14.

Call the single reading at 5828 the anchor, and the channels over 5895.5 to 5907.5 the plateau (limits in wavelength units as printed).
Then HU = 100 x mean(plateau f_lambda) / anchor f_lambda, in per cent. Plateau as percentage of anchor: 81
